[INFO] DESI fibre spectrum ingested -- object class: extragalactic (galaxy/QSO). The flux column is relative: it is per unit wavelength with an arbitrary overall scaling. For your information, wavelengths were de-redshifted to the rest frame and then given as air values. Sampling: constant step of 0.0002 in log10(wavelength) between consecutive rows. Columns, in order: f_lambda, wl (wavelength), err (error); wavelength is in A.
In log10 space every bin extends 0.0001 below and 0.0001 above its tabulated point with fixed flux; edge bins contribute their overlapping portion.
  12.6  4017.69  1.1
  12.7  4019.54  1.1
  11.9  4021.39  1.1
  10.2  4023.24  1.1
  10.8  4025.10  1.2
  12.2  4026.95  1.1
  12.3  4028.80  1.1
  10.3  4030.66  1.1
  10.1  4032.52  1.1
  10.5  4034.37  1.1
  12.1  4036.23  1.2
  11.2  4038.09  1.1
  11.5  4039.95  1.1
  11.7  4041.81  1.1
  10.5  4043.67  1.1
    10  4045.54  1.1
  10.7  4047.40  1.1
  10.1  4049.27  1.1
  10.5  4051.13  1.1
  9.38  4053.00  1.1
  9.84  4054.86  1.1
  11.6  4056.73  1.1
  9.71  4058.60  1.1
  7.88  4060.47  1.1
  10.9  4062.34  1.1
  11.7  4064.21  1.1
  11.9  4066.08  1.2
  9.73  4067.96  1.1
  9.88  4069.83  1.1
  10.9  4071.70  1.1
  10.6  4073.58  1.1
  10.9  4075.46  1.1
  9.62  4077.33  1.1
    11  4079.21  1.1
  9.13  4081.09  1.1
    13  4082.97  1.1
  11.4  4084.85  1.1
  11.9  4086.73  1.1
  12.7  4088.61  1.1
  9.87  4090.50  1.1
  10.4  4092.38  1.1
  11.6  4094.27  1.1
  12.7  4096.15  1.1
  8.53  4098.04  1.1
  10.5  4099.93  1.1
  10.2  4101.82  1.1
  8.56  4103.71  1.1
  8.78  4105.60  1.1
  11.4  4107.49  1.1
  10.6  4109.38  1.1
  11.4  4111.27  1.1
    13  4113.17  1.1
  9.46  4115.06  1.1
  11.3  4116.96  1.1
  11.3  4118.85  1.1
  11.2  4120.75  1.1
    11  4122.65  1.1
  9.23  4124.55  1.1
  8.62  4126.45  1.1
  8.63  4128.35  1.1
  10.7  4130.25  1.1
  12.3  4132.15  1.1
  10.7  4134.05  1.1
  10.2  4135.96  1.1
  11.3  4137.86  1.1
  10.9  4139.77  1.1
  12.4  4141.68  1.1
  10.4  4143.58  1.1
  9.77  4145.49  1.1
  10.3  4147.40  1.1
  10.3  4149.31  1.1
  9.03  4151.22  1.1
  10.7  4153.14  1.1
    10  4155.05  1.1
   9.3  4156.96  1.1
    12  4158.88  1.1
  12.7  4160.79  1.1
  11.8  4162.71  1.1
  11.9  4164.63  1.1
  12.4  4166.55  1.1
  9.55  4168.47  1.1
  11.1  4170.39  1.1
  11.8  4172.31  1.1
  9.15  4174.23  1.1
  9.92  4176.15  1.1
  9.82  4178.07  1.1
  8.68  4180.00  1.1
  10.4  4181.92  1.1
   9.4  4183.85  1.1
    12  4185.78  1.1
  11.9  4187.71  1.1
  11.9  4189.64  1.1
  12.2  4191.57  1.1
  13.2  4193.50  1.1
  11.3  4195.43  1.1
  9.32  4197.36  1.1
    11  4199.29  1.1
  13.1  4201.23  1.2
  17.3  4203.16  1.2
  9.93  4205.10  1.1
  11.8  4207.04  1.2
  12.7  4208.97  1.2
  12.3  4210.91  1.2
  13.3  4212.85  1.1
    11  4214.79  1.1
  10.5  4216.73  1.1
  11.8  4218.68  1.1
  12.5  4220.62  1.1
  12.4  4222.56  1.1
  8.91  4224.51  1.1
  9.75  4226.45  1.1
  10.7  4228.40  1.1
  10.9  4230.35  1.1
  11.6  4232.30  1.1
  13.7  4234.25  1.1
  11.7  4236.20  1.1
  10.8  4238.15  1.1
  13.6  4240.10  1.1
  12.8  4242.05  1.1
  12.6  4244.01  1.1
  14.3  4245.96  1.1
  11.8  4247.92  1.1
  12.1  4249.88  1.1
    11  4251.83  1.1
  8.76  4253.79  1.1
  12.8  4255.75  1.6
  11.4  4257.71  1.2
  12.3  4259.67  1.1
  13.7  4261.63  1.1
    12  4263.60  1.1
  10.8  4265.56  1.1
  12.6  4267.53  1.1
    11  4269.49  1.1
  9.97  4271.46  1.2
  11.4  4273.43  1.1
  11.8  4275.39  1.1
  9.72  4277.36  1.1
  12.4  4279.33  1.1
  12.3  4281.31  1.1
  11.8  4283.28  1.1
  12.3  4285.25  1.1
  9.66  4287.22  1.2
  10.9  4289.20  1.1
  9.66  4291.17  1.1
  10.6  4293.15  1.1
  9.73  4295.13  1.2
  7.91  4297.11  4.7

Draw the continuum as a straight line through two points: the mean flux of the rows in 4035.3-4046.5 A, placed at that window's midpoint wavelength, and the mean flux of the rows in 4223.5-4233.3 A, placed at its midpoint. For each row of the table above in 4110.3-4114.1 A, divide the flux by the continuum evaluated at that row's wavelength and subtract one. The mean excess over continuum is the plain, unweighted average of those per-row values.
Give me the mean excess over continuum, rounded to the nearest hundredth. 0.12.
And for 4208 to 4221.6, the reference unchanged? 0.15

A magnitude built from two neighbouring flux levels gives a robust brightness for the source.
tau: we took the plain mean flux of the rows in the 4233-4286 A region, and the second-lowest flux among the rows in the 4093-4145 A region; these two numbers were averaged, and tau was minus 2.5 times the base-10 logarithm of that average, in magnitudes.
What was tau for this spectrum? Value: -2.52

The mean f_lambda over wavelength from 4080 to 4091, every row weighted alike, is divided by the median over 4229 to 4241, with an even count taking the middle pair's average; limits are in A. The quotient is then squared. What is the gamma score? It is 0.95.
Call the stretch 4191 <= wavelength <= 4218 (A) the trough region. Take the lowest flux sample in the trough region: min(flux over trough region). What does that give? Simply 9.32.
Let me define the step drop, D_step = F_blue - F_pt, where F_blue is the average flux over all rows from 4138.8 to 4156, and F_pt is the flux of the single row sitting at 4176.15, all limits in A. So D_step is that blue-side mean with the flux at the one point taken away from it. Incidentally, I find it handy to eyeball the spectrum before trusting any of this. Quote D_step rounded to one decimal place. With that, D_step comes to 0.5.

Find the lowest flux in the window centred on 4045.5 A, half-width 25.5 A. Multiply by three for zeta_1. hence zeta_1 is 23.6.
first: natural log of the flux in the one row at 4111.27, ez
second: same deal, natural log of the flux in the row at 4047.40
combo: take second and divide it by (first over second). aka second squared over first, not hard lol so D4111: 2.31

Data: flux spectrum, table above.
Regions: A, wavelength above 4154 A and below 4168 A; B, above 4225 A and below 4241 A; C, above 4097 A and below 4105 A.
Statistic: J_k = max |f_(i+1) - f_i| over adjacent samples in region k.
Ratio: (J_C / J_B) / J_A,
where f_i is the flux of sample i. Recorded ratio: 0.3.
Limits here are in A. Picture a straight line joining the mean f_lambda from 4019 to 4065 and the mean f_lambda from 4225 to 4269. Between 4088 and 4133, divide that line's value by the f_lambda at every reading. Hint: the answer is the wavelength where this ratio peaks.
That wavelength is 4126.45 A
